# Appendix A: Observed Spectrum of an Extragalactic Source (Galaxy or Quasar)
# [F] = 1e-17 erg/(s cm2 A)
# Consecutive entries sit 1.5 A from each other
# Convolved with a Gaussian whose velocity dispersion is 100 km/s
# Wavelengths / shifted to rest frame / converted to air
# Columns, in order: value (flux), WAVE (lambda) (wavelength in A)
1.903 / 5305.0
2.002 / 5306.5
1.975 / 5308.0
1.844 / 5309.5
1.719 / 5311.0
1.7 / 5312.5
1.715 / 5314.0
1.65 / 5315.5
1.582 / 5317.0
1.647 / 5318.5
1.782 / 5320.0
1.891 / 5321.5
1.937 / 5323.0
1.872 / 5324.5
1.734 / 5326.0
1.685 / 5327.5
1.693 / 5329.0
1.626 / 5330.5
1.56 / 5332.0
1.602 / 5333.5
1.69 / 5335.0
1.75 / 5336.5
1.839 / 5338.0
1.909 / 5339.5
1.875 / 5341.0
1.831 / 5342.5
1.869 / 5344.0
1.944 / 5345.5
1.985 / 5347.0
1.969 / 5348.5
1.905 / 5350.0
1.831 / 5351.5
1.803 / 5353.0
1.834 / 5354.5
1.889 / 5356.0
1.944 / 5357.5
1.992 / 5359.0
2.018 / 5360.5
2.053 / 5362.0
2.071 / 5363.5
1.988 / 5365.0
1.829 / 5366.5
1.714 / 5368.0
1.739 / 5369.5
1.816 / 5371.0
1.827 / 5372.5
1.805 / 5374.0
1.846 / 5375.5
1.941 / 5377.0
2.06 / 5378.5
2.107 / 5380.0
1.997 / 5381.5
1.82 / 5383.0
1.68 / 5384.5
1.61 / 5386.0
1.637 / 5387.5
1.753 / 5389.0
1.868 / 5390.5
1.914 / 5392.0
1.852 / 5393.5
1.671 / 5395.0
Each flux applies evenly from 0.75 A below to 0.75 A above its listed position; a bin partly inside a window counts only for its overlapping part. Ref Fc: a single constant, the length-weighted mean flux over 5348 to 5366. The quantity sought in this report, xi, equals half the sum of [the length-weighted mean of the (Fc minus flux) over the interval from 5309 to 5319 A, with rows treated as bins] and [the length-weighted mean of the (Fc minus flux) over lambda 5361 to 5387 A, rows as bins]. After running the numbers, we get 0.16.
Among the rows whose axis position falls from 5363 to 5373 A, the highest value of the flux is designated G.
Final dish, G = 2.071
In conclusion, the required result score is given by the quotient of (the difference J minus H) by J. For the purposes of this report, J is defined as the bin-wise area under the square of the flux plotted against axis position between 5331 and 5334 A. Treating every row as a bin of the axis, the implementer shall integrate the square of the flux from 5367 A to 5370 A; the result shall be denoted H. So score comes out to -0.20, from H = 9.0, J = 8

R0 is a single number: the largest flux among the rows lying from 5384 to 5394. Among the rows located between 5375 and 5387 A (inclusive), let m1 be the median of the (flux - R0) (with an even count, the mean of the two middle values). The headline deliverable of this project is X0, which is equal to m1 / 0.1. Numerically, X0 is -0.2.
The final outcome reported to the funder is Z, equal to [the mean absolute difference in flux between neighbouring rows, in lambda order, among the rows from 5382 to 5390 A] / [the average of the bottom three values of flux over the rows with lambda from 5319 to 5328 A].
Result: 0.051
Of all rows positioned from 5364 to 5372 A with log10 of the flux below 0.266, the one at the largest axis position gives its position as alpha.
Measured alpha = 5371.0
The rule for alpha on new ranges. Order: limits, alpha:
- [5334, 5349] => 5342.5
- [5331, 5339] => 5338.0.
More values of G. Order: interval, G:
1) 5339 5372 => 2.071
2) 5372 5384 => 2.107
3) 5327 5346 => 1.944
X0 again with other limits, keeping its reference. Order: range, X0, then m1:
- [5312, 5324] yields -2.1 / -0.21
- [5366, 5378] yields -0.9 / -0.09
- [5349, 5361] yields -0.2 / -0.02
